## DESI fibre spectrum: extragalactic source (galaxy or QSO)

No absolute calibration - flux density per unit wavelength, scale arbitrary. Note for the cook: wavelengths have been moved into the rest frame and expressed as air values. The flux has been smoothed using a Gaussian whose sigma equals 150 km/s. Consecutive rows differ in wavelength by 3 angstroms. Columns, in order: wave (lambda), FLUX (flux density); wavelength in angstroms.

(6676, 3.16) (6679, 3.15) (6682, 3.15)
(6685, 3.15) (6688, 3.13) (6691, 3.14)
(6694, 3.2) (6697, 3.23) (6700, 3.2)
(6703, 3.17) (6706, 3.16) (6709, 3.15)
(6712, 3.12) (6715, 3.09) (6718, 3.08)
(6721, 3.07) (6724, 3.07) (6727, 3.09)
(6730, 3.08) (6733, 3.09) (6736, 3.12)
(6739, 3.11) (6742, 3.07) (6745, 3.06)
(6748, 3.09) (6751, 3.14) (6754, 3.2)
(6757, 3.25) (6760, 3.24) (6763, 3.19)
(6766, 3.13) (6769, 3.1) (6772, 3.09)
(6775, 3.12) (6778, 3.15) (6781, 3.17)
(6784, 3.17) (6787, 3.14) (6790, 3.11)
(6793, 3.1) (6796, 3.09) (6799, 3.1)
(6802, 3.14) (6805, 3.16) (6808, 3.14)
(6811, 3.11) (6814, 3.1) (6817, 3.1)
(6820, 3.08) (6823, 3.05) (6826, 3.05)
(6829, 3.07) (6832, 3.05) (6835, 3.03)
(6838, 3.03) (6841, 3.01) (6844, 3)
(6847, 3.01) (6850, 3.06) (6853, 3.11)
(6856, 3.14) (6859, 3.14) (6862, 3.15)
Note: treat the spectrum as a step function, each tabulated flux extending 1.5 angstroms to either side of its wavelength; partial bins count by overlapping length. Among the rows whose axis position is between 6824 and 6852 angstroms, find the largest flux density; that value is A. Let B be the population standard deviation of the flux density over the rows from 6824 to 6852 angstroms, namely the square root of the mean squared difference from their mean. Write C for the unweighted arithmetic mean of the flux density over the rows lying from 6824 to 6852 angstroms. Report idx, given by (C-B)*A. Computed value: 9.2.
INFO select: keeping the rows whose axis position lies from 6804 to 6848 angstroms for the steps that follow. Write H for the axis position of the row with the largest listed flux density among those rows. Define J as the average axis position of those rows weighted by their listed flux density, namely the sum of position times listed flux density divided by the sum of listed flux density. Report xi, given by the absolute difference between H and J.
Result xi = 20.8 angstroms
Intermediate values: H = 6805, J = 6825.8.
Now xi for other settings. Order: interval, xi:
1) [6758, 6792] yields 15.0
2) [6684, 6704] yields 3.0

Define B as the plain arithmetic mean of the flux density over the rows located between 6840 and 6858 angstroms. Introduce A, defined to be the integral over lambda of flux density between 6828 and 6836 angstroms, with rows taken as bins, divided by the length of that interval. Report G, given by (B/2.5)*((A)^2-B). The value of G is 7.6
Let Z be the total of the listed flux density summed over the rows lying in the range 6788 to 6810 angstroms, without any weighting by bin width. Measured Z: 21.8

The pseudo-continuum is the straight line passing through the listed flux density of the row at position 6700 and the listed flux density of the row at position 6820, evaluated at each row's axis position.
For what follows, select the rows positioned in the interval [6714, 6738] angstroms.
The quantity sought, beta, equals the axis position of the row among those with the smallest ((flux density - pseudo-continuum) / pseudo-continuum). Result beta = 6721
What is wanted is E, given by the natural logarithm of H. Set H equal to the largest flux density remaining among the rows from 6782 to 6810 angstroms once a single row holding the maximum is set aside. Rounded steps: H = 3.16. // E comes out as 1.15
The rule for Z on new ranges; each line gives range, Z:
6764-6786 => 21.9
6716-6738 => 21.6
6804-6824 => 21.7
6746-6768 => 22.2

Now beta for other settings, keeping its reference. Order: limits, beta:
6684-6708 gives 6688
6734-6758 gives 6745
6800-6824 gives 6823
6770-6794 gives 6772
